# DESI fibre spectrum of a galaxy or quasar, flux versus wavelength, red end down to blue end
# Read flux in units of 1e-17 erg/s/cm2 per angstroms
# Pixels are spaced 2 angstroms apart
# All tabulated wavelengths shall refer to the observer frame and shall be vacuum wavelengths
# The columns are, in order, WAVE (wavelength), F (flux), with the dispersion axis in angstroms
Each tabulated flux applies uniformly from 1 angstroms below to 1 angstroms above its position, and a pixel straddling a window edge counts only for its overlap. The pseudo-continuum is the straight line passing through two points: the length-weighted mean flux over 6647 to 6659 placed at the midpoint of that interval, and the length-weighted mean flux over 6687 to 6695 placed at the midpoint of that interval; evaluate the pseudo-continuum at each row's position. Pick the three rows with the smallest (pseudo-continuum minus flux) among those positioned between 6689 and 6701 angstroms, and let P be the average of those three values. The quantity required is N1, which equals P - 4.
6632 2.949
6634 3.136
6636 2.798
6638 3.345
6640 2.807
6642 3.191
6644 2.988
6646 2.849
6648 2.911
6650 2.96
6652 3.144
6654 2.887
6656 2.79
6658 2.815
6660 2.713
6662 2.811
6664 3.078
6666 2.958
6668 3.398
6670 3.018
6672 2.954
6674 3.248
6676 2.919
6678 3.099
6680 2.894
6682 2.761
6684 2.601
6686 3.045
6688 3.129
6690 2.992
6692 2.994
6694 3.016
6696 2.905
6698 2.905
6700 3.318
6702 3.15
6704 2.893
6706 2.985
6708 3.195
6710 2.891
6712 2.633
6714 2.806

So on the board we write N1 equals -4.06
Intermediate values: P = -0.06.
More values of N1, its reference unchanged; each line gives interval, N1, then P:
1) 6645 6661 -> -4.10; -0.10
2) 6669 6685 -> -4.14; -0.14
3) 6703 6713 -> -3.95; 0.05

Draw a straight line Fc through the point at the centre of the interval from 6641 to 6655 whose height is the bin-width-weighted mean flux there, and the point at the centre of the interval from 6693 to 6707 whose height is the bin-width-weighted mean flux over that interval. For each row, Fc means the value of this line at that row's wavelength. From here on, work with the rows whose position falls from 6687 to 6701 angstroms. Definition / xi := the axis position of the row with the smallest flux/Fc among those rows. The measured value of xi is 6698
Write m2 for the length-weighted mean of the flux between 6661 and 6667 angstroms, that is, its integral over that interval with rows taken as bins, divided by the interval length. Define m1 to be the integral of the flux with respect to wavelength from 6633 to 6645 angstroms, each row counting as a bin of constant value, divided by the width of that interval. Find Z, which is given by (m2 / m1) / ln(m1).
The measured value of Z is 0.87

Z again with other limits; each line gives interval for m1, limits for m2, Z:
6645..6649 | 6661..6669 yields 1.00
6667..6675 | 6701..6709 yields 0.84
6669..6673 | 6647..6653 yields 0.92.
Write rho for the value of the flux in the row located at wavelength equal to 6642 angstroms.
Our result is 3.191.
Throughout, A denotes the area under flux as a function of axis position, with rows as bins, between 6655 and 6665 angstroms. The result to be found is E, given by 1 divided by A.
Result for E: 0.0352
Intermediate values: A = 28.4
